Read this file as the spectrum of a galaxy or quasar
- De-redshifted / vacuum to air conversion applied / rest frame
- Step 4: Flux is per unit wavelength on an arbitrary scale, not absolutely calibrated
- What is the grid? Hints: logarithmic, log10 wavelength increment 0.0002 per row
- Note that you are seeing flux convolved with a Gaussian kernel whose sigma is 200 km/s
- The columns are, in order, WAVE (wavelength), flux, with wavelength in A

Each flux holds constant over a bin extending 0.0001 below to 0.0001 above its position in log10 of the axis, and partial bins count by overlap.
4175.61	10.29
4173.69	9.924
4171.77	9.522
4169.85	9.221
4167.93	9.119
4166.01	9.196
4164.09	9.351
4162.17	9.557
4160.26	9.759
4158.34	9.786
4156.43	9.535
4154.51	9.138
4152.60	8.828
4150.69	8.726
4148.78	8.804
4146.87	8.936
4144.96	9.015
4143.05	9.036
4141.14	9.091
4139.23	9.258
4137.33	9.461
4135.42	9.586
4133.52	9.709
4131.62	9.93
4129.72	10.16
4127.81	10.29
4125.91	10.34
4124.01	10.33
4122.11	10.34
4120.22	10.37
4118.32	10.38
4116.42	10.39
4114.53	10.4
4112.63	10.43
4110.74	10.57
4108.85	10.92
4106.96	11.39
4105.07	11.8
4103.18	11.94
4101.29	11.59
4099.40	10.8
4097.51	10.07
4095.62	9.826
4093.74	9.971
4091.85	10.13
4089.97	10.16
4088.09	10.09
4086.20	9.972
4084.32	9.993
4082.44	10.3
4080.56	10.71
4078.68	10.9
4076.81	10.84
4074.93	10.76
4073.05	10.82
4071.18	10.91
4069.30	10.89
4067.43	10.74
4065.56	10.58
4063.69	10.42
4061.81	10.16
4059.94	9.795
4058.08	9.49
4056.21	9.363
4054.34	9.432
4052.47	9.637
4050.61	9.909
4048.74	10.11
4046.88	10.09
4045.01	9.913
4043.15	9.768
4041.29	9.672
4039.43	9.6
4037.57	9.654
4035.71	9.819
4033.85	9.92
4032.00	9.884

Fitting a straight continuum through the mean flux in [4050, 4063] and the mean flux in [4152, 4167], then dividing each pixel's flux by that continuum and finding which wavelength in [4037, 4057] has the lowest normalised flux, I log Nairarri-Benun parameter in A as 4056.21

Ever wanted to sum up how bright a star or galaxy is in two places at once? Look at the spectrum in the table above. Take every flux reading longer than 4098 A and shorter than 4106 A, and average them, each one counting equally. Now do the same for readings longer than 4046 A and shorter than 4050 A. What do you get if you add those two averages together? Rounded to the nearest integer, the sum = 22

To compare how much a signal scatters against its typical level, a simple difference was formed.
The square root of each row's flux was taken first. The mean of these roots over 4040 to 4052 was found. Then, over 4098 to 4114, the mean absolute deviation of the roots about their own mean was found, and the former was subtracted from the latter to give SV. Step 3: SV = -3.07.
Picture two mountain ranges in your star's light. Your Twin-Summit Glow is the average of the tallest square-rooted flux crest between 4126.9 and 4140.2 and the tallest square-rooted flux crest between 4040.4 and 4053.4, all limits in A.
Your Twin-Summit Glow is 3.19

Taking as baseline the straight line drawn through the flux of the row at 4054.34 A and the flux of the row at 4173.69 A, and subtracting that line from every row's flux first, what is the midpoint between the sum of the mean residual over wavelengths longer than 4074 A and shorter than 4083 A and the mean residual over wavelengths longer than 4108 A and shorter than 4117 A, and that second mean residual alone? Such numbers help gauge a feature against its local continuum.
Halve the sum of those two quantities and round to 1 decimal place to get 1.5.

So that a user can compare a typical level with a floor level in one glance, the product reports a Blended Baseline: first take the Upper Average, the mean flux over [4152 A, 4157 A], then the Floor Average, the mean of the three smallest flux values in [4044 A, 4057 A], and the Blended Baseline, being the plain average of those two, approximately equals 9.3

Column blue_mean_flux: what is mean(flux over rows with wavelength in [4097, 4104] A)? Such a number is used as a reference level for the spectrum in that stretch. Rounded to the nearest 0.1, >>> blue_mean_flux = 11.1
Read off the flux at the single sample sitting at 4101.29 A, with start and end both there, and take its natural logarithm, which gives 2.45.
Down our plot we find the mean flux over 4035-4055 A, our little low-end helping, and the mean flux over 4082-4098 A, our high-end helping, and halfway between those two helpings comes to 9.92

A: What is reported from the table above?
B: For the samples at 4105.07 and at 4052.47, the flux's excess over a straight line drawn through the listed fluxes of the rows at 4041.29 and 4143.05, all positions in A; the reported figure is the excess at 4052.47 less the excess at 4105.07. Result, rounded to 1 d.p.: -2.5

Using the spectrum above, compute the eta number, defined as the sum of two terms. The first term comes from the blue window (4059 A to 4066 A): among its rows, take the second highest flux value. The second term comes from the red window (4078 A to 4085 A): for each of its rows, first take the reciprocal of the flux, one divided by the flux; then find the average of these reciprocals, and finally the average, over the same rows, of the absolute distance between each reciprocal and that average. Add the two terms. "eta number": 10.4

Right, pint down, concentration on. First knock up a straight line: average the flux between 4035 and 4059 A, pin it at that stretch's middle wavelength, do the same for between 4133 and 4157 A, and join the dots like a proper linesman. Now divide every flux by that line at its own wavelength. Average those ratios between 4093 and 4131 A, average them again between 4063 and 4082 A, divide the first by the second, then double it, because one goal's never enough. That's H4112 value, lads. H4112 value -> 2.02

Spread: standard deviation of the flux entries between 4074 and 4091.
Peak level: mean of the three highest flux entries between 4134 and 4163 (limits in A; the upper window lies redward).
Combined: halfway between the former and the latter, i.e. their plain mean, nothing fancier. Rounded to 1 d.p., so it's 5.0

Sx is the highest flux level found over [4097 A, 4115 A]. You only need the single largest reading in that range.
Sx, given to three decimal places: 11.940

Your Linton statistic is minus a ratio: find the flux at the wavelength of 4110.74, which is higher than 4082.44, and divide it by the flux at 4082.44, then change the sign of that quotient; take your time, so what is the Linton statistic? -1.03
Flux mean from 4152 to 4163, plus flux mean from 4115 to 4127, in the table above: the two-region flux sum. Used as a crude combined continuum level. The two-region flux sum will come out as 19.8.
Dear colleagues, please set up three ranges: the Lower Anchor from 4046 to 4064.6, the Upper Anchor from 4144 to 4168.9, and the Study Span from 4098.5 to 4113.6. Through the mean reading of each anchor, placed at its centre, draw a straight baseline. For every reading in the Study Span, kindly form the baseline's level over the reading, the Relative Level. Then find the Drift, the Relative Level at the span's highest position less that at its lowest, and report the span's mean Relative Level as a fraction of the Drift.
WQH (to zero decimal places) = 36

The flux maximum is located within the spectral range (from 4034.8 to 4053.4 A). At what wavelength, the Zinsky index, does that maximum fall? 4048.74 A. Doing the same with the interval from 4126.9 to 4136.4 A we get 4127.81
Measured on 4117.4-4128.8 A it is 4118.32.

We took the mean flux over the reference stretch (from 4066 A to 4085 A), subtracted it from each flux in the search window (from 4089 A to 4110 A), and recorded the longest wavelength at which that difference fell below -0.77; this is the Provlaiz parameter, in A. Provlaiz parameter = 4095.62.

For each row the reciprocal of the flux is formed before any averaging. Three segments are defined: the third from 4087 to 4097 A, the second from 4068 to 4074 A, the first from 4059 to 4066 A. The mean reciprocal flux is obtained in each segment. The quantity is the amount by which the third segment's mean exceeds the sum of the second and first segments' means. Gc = -0.090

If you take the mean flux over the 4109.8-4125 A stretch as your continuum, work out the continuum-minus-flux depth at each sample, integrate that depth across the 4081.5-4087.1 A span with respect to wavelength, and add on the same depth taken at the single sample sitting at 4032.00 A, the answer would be 2.3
